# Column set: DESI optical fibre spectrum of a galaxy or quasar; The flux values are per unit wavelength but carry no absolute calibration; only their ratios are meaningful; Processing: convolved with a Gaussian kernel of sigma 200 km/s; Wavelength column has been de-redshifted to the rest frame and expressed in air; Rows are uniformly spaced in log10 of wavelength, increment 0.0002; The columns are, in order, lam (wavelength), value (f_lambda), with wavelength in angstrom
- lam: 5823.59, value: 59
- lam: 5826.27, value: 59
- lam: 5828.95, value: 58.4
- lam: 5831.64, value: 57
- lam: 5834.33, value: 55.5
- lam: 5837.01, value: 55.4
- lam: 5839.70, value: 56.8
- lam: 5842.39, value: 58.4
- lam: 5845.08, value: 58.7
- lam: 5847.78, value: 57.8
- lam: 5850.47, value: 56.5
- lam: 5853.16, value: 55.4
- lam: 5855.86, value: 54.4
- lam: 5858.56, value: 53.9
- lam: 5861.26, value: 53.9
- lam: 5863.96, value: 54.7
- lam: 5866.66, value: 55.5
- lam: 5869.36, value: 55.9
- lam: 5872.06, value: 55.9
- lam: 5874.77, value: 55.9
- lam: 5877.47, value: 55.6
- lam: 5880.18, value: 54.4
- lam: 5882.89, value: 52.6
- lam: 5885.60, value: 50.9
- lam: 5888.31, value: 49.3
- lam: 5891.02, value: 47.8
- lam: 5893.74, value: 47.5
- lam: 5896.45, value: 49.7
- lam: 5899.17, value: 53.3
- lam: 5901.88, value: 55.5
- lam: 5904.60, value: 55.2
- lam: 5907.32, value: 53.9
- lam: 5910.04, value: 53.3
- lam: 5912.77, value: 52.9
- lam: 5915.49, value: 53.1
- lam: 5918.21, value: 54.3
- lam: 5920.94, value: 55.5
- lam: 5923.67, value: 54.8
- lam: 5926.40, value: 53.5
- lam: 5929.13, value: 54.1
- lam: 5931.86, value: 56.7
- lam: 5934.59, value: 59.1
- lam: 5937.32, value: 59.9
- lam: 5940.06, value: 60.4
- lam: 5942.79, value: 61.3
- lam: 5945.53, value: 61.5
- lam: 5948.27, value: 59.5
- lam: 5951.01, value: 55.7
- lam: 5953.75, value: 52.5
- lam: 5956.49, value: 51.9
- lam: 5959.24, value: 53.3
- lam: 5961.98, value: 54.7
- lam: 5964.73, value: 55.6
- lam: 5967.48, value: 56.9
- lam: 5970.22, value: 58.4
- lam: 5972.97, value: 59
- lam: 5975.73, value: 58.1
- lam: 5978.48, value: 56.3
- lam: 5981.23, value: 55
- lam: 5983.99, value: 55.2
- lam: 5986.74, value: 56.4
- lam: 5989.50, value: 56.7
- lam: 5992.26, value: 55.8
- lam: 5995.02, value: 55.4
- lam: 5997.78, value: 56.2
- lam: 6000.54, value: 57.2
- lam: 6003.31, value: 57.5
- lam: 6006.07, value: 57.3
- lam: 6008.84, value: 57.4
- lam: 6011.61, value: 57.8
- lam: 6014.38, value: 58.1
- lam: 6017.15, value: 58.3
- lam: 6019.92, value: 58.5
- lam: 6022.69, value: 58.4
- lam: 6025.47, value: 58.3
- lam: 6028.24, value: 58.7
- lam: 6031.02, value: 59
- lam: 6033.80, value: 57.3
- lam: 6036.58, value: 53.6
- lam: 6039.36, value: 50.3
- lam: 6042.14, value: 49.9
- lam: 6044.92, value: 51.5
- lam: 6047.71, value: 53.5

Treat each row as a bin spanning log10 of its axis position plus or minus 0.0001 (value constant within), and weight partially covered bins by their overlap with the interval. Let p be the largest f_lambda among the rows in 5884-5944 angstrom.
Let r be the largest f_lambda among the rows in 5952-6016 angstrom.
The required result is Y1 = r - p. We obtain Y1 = -2.3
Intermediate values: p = 61.3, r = 59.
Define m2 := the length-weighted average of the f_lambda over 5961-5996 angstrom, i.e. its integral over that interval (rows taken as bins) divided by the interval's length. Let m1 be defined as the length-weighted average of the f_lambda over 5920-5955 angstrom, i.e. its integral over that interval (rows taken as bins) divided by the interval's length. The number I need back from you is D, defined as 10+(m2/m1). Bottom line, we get 11.0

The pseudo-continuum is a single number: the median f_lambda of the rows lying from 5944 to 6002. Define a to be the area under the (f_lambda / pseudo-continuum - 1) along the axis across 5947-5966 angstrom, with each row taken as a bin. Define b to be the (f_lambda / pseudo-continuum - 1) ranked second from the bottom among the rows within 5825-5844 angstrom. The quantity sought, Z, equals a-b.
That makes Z -0.5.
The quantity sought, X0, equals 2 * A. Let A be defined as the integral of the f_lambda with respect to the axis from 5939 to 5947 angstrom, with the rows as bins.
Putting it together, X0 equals 977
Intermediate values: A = 489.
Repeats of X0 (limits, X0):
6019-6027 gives 935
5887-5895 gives 771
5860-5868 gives 875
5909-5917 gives 850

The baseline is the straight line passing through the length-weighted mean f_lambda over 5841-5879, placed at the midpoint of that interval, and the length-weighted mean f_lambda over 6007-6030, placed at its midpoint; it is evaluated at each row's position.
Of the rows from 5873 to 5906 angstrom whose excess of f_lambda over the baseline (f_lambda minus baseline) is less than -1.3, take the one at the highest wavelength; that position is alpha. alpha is 5904.60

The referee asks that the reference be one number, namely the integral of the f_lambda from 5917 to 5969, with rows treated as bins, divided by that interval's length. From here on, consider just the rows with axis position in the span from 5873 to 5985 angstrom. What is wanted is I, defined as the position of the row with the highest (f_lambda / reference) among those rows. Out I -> 5945.53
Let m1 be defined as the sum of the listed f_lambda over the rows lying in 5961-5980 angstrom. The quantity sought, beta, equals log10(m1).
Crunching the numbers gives 2.60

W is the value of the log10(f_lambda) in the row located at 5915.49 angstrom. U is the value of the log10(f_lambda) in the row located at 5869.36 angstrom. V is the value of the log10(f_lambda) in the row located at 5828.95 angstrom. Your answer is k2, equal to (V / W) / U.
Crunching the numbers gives 0.586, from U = 1.75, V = 1.77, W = 1.73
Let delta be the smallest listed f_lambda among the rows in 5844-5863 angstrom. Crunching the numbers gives 53.9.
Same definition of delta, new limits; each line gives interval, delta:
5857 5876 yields 53.9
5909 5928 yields 52.9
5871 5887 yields 50.9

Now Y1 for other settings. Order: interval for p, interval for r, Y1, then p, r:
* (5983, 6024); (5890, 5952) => 3.0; 58.5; 61.5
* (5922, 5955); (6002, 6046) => -2.5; 61.5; 59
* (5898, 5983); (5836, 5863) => -2.8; 61.5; 58.7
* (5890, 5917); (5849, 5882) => 1.0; 55.5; 56.5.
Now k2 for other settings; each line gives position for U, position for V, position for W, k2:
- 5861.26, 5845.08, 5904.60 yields 0.586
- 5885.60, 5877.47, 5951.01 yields 0.586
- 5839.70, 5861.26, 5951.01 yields 0.565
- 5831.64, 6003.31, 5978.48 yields 0.572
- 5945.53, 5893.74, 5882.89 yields 0.545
